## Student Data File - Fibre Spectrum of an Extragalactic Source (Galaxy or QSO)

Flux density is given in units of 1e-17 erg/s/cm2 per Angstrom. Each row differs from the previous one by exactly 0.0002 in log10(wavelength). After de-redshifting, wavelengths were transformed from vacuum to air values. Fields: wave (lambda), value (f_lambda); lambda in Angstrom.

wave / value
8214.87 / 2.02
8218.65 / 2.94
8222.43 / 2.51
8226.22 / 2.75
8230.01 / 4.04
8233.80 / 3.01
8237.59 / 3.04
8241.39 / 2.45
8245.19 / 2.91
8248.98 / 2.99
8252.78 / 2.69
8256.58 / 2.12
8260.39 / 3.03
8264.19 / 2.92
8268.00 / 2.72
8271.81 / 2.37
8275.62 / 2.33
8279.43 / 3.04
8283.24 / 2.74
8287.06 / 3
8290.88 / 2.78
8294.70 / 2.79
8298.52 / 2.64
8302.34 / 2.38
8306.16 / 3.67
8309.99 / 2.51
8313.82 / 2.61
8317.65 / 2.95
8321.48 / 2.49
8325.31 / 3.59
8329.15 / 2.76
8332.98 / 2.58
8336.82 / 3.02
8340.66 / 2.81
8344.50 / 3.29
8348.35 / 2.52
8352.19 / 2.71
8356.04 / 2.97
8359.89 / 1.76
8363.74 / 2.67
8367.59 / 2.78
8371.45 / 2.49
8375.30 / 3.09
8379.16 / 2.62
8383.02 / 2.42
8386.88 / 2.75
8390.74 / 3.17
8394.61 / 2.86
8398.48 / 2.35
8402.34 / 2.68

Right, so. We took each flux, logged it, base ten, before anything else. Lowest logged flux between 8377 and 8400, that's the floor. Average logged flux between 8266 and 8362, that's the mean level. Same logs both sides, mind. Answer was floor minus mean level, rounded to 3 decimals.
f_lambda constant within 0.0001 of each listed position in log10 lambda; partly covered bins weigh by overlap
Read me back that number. -0.066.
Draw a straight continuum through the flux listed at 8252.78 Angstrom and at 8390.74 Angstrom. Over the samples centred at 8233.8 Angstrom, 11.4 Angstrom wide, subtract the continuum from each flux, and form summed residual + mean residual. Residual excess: 3.0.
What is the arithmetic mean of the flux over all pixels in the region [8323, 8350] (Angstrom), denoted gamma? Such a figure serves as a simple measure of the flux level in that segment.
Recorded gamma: 2.94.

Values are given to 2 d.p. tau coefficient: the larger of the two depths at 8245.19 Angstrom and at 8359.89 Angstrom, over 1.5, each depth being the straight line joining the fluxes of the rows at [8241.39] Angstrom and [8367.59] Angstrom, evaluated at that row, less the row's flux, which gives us 0.67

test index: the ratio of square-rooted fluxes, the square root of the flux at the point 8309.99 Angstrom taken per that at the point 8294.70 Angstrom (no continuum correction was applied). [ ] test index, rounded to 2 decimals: 0.95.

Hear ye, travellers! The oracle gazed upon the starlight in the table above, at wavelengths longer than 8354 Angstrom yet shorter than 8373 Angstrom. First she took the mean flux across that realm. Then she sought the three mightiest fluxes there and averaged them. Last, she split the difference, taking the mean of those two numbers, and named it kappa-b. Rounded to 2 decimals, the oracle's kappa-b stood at 2.67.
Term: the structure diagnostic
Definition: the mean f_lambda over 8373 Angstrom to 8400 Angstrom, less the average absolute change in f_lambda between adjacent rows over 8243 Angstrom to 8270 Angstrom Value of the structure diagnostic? 2.39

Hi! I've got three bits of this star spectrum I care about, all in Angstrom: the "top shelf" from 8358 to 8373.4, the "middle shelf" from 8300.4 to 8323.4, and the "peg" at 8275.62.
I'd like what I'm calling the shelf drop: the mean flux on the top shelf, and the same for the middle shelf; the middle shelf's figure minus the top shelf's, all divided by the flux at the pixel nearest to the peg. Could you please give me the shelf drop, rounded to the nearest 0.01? 0.15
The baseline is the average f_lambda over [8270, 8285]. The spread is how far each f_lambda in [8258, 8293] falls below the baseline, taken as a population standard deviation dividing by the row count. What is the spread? 0.25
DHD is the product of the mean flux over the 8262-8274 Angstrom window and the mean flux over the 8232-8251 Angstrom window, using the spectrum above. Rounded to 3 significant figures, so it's 7.69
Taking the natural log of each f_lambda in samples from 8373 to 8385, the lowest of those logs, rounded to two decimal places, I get 0.88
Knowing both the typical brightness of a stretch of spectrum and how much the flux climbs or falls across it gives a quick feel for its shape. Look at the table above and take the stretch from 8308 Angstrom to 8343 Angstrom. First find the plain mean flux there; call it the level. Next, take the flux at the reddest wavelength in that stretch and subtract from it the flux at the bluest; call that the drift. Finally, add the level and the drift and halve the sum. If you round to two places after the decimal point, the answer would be 1.56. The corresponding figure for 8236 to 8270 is 1.22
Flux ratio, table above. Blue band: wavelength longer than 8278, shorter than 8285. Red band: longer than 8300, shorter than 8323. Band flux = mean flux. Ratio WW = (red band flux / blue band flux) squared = 0.92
